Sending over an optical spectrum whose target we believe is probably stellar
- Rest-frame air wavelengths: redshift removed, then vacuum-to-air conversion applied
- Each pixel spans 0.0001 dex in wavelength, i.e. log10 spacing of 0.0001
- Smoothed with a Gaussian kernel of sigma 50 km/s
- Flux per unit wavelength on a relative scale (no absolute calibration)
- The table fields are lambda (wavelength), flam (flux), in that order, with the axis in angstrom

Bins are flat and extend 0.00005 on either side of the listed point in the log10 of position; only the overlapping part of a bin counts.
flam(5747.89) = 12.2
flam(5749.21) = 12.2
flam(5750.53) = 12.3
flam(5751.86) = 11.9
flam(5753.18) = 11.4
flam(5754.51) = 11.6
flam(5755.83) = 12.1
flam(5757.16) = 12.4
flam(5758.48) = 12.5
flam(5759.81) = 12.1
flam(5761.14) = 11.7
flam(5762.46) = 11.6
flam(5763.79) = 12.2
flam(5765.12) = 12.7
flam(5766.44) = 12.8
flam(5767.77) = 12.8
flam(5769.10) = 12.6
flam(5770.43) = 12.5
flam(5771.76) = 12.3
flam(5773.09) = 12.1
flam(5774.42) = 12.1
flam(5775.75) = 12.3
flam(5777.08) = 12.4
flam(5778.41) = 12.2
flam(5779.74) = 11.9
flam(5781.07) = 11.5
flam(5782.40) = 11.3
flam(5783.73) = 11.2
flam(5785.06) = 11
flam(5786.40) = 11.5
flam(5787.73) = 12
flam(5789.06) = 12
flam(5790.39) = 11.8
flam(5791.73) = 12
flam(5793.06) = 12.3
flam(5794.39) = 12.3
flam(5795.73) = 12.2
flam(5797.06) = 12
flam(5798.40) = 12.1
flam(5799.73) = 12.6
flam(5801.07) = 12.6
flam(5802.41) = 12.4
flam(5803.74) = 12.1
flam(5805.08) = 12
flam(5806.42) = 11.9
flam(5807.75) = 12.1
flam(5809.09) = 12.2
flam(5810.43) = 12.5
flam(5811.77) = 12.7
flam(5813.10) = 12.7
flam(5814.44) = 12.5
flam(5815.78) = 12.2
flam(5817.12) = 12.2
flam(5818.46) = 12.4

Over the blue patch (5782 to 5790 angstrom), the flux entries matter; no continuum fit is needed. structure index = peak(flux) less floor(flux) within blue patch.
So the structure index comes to 1.0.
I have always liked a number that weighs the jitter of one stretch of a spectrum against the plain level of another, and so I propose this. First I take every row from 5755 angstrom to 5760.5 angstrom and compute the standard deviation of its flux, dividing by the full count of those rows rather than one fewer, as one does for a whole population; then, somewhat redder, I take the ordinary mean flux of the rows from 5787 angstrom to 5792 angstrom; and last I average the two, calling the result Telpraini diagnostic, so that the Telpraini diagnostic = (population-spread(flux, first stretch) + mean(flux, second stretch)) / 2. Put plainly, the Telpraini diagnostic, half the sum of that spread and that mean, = 6.06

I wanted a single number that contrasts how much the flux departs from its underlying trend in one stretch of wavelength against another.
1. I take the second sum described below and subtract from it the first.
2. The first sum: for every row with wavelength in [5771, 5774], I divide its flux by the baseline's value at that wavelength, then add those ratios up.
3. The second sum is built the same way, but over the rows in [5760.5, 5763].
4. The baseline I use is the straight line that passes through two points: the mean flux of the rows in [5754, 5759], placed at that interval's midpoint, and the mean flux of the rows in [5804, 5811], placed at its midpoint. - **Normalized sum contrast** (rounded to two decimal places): -0.09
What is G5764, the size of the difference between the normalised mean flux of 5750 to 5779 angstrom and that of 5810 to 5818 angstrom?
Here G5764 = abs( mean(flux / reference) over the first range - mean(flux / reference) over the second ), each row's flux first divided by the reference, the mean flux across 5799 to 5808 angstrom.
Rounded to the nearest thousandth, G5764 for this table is 0.021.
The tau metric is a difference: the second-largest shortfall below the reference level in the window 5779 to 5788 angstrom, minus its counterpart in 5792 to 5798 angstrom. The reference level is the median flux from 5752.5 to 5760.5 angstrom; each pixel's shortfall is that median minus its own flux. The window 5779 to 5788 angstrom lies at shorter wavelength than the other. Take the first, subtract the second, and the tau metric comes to 1.0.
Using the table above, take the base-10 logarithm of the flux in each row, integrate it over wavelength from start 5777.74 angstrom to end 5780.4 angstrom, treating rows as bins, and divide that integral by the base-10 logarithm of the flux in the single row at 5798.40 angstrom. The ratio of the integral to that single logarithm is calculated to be 2.66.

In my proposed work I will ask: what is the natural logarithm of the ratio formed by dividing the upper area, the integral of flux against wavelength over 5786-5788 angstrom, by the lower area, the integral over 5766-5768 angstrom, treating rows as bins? -0.08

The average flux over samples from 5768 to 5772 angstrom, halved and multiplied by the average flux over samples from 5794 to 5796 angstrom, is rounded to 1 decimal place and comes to 76.4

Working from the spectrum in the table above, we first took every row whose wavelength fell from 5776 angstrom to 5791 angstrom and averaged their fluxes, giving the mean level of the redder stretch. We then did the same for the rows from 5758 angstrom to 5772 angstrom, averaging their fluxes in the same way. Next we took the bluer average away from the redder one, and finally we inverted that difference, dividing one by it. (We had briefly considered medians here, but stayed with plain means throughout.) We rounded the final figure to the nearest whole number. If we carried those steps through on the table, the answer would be -2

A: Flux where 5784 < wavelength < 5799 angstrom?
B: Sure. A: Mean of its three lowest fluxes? 11.4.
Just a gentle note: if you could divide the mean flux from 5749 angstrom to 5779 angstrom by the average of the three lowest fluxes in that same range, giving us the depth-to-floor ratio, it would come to 1.06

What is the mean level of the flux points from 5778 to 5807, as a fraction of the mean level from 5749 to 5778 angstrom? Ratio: 0.98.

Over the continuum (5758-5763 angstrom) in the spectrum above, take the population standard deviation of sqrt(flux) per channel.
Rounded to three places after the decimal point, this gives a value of 0.051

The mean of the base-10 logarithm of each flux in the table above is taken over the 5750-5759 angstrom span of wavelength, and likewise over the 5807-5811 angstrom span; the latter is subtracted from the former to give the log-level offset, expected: -0.009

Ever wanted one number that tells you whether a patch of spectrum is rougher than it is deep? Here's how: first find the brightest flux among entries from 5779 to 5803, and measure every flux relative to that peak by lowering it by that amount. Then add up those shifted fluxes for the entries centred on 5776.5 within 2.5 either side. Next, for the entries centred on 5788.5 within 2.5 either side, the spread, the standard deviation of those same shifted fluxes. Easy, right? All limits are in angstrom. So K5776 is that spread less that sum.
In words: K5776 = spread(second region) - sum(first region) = 1.6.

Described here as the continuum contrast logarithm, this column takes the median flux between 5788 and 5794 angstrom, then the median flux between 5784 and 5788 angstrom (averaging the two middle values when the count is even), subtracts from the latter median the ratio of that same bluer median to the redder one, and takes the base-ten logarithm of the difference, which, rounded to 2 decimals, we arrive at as 1.02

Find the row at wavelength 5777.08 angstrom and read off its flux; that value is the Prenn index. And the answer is 12.4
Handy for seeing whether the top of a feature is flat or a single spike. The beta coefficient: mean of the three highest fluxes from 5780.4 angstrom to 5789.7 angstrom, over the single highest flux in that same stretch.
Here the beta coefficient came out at 0.986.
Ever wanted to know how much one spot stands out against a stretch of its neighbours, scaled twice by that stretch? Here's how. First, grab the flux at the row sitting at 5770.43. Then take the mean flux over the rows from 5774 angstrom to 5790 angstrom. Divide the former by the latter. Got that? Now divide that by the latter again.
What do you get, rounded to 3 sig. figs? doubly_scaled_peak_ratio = 0.0900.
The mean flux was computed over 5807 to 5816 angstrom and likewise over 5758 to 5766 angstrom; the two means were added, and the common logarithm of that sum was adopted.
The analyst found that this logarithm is 1.390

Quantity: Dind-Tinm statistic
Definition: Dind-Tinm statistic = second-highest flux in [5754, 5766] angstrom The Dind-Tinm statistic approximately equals 12.5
